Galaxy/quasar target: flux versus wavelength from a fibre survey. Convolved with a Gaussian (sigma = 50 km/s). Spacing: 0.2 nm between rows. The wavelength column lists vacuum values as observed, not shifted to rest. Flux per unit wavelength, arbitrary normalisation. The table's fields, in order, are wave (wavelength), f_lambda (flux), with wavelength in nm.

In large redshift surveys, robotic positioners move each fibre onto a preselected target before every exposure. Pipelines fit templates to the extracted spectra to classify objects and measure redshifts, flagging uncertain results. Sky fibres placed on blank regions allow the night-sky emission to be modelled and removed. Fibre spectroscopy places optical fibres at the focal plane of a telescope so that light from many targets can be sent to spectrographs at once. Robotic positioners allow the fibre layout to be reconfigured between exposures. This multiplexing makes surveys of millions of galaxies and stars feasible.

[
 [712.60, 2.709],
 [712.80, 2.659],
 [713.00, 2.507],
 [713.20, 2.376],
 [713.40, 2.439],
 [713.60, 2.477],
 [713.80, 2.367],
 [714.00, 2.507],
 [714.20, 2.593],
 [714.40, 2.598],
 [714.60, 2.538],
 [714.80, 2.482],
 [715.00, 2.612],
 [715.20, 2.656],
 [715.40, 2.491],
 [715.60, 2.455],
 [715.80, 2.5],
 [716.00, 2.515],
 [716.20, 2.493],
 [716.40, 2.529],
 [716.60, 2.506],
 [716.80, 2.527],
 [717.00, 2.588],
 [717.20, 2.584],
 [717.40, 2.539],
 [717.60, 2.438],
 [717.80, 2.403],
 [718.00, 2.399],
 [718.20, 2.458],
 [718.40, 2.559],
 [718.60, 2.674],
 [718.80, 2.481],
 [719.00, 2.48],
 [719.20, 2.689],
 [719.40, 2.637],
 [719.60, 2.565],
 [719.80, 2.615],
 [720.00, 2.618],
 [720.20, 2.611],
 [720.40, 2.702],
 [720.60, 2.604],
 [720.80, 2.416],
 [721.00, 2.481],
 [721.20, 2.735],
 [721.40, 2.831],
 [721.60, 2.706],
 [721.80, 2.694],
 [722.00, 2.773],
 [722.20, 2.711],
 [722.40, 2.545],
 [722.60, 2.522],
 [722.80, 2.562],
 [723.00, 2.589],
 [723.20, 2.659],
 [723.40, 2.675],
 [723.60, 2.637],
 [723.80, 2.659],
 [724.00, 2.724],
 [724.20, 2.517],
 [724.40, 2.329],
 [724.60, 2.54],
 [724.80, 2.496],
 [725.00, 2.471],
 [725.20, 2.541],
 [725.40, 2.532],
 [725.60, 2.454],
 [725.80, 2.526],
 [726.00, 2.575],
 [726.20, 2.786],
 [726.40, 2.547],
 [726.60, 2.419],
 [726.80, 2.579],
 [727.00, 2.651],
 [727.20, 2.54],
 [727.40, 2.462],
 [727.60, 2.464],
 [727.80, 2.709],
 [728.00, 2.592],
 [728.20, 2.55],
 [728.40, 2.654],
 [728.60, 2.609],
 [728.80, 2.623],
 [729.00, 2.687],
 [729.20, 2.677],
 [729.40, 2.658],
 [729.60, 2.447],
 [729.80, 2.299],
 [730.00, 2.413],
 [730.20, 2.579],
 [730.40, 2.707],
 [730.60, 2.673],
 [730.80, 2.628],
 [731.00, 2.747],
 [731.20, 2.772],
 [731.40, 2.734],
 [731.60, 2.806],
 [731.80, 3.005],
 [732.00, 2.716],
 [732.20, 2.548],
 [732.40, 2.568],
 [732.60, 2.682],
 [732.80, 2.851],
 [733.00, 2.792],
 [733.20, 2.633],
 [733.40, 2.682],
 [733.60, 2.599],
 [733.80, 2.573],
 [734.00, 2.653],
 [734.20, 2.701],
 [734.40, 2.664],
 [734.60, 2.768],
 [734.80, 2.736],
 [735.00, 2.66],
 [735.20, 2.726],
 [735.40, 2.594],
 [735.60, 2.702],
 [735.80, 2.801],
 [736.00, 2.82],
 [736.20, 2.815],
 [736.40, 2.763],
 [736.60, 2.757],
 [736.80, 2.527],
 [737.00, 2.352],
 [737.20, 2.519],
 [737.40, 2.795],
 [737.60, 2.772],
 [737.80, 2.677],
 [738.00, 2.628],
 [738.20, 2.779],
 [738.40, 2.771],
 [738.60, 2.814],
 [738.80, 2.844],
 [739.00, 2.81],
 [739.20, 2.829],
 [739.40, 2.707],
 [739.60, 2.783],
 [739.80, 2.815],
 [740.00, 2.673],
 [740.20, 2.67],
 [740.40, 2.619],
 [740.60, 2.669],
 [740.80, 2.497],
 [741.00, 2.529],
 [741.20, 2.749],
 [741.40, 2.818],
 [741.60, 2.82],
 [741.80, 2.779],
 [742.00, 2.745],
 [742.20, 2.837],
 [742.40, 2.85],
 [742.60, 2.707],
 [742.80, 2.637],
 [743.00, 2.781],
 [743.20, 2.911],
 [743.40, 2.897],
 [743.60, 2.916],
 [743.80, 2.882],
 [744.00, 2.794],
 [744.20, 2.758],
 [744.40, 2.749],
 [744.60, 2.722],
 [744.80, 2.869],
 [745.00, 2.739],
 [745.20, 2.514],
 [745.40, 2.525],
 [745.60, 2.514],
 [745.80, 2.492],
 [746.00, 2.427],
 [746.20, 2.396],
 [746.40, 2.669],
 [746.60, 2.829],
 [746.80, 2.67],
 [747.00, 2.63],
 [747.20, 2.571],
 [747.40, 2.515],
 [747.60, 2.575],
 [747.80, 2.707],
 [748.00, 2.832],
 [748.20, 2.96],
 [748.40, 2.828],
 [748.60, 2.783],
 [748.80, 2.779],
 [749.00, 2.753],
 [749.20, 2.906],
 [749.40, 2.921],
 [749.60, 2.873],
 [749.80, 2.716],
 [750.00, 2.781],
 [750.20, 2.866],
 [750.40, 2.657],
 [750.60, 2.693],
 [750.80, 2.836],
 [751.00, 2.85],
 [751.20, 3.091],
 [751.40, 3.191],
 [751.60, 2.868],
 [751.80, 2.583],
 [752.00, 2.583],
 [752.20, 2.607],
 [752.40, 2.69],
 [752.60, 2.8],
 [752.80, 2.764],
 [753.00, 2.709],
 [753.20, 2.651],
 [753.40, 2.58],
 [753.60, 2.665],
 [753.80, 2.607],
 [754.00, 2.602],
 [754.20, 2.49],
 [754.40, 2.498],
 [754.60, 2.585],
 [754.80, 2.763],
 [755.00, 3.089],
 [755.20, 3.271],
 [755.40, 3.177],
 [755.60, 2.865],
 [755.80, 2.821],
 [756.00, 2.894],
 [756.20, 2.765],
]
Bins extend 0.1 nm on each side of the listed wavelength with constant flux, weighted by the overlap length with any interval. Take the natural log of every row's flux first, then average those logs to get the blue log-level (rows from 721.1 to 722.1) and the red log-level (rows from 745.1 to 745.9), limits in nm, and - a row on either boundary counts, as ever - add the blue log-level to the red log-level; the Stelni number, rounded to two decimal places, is 1.93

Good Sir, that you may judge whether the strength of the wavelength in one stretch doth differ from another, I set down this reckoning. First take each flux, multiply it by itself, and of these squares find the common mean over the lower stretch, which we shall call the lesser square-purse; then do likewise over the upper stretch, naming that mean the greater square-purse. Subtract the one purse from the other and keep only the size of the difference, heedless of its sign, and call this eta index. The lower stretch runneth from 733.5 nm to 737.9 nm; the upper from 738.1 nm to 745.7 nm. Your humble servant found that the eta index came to 0.35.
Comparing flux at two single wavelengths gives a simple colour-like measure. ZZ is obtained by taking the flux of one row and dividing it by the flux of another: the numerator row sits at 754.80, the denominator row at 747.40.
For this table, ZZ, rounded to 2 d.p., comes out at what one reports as 1.10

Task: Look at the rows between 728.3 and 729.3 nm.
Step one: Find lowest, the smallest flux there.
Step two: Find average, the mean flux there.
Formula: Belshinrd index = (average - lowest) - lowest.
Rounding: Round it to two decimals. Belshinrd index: -2.57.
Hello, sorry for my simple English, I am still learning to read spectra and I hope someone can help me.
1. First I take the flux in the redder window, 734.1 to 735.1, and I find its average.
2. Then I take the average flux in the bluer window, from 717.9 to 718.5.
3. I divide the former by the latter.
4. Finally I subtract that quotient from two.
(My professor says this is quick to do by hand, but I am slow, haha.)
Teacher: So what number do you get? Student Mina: 0.91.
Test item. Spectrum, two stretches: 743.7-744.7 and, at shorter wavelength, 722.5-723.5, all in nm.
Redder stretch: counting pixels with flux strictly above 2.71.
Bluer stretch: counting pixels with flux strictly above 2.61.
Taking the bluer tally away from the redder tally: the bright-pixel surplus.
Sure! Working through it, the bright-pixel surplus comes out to 3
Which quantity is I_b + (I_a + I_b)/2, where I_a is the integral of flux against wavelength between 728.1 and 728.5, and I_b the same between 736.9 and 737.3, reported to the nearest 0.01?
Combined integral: 1.98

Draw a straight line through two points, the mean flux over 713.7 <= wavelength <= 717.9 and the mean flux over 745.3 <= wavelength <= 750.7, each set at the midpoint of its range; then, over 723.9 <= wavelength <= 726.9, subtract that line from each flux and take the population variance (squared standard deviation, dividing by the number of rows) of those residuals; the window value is 0.0113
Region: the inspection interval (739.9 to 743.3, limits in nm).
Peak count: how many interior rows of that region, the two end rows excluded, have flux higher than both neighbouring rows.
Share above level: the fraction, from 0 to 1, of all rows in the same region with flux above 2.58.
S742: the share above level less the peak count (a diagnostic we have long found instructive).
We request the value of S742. -2.1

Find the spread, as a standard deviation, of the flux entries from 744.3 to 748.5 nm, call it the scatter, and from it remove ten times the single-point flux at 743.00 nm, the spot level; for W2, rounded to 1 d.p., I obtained -27.7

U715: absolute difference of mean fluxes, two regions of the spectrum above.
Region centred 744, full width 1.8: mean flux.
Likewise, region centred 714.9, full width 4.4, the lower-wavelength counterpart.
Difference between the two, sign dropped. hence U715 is 0.31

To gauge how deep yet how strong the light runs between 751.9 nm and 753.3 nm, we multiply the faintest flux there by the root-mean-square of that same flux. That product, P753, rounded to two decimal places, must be 6.94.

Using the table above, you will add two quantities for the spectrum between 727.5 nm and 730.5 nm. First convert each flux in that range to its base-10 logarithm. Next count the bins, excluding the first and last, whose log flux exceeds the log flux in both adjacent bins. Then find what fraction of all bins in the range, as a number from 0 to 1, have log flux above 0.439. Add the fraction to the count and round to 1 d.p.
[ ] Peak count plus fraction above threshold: 3.0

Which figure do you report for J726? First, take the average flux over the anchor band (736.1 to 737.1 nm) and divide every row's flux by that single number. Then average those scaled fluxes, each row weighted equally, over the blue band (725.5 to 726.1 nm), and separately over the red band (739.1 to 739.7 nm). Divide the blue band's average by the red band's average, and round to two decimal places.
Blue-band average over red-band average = 0.91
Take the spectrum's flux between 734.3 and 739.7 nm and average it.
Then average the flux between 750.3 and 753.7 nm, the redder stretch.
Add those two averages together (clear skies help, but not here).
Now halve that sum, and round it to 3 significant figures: 2.74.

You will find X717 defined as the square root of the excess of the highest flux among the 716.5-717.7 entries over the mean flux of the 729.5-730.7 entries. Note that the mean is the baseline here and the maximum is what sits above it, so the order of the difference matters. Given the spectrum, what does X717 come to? 0.26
